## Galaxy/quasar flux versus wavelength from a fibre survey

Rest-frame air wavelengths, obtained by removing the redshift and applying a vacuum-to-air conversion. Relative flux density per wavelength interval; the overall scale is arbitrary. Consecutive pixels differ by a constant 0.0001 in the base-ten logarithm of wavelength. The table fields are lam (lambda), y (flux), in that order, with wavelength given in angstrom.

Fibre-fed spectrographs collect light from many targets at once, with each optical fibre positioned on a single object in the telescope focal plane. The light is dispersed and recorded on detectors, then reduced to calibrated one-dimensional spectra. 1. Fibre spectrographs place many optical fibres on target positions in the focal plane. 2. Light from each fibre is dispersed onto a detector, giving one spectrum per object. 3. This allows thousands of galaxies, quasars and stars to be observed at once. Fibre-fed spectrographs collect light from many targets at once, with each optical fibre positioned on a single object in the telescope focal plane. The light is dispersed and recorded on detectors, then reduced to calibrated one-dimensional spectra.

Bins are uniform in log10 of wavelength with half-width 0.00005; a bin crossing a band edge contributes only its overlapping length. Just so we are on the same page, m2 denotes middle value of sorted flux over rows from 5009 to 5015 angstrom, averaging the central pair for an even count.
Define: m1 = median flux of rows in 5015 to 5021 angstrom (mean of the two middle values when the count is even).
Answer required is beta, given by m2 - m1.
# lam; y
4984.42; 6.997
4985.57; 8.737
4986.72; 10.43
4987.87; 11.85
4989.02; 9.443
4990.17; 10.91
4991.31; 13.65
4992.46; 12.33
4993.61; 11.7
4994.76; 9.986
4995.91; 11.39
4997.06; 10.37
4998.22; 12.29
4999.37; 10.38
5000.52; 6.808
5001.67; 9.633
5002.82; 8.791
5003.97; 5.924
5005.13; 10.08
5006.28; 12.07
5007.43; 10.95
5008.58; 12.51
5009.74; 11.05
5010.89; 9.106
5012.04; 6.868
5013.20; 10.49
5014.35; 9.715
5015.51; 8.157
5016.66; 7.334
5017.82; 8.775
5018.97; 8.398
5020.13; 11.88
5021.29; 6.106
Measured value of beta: 1.3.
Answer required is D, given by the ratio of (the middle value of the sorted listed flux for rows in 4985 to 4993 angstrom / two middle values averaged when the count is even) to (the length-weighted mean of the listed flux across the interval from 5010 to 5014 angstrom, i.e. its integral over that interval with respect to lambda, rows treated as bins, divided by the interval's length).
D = 1.2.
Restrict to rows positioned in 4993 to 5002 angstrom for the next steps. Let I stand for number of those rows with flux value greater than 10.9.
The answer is 3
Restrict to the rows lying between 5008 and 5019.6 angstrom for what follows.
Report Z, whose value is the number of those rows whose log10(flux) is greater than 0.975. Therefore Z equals 4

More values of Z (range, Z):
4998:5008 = 6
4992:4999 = 6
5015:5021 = 1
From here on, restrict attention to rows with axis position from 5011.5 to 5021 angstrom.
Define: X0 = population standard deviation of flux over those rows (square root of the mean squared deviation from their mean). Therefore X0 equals 1.6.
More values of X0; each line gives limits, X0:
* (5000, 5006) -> 1.6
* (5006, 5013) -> 1.9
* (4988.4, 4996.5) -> 1.3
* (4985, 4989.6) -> 1.2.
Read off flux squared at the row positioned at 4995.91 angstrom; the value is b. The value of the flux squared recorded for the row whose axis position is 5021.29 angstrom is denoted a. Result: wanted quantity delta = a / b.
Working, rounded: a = 37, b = 130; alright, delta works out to 0.3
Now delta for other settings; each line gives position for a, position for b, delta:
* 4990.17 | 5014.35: 1.3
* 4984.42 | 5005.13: 0.5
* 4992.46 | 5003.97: 4.3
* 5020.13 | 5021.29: 3.8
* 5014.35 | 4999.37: 0.9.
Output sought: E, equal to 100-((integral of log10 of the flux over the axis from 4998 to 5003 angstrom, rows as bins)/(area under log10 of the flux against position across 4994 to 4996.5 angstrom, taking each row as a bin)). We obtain 98.1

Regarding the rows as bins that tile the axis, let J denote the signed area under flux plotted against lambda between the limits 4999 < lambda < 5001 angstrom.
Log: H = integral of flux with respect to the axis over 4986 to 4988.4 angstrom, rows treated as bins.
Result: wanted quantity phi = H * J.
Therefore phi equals 447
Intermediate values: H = 26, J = 17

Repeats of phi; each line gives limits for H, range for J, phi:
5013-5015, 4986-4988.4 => 524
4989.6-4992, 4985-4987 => 559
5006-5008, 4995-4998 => 750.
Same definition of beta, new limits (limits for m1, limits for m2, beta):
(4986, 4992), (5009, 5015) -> -1.2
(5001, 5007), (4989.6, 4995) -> 2.1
